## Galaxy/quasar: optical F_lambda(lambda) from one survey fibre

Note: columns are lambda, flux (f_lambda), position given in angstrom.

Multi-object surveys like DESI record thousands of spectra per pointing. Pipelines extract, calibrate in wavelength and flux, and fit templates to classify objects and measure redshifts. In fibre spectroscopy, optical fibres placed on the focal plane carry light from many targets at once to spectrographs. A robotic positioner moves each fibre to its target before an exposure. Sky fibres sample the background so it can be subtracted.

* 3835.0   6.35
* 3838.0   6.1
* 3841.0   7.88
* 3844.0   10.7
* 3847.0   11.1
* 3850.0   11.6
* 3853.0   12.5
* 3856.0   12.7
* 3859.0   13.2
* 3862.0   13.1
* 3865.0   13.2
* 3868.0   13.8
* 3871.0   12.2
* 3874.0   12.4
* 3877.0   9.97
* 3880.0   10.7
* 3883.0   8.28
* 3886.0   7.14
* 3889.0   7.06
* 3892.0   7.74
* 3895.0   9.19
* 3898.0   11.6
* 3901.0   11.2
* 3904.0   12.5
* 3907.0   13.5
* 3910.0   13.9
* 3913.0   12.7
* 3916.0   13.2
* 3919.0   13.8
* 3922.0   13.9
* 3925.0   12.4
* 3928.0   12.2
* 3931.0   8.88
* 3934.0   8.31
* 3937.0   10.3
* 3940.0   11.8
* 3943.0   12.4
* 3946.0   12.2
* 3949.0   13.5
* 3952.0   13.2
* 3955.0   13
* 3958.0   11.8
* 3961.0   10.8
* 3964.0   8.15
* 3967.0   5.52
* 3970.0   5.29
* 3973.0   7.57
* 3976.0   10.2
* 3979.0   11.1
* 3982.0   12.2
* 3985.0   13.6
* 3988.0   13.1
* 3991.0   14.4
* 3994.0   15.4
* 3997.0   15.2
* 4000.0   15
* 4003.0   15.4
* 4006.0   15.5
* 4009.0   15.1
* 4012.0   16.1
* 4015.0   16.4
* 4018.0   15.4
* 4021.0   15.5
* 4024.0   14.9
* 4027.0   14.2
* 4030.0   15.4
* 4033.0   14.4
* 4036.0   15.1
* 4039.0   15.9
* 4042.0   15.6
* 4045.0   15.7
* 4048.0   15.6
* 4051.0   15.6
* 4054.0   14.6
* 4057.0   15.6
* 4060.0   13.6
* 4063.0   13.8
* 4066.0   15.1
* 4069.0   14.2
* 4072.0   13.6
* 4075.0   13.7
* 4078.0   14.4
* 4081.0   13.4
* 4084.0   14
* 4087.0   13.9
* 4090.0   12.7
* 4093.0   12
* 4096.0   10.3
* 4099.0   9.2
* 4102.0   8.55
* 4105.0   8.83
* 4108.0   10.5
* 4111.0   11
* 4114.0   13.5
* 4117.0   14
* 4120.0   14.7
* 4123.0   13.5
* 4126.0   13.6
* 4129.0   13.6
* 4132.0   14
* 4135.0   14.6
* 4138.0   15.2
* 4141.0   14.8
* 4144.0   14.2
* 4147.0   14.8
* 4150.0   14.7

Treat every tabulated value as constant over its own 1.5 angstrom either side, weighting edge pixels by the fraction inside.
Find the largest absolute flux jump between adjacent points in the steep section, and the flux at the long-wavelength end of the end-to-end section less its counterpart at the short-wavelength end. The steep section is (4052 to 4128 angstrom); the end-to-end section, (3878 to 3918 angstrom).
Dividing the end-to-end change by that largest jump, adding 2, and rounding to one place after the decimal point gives 3.0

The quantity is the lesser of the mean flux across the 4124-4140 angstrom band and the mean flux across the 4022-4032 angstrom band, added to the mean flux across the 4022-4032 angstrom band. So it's 29.0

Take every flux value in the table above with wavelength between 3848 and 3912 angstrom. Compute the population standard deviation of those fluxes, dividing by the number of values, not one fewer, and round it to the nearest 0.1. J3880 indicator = 2.2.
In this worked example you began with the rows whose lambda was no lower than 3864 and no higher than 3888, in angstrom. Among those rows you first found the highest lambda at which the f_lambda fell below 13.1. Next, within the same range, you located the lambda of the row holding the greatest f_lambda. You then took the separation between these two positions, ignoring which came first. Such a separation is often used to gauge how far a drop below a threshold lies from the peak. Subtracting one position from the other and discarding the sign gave 18 angstrom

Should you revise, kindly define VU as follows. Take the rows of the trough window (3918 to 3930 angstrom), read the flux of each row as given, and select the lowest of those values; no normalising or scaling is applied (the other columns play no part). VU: 12.2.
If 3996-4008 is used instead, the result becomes 15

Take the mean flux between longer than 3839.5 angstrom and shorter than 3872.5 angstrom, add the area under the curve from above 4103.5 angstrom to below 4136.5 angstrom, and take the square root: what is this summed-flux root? 20.9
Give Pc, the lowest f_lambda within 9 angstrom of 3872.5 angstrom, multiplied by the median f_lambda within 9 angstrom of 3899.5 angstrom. 114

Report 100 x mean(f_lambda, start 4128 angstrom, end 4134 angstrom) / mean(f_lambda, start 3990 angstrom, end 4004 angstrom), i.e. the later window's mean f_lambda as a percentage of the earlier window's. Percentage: 92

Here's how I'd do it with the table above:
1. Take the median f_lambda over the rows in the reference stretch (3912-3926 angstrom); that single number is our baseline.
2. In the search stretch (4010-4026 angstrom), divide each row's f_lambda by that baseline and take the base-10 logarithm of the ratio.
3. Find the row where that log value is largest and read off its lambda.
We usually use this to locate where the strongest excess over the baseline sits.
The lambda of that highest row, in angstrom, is 4015.0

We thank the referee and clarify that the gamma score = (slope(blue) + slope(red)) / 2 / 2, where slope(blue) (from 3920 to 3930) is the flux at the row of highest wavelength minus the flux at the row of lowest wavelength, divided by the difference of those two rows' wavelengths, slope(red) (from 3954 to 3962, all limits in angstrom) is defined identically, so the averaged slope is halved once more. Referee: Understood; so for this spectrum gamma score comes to -0.16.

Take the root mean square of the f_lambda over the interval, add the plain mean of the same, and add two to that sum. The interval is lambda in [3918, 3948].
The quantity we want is 25.4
